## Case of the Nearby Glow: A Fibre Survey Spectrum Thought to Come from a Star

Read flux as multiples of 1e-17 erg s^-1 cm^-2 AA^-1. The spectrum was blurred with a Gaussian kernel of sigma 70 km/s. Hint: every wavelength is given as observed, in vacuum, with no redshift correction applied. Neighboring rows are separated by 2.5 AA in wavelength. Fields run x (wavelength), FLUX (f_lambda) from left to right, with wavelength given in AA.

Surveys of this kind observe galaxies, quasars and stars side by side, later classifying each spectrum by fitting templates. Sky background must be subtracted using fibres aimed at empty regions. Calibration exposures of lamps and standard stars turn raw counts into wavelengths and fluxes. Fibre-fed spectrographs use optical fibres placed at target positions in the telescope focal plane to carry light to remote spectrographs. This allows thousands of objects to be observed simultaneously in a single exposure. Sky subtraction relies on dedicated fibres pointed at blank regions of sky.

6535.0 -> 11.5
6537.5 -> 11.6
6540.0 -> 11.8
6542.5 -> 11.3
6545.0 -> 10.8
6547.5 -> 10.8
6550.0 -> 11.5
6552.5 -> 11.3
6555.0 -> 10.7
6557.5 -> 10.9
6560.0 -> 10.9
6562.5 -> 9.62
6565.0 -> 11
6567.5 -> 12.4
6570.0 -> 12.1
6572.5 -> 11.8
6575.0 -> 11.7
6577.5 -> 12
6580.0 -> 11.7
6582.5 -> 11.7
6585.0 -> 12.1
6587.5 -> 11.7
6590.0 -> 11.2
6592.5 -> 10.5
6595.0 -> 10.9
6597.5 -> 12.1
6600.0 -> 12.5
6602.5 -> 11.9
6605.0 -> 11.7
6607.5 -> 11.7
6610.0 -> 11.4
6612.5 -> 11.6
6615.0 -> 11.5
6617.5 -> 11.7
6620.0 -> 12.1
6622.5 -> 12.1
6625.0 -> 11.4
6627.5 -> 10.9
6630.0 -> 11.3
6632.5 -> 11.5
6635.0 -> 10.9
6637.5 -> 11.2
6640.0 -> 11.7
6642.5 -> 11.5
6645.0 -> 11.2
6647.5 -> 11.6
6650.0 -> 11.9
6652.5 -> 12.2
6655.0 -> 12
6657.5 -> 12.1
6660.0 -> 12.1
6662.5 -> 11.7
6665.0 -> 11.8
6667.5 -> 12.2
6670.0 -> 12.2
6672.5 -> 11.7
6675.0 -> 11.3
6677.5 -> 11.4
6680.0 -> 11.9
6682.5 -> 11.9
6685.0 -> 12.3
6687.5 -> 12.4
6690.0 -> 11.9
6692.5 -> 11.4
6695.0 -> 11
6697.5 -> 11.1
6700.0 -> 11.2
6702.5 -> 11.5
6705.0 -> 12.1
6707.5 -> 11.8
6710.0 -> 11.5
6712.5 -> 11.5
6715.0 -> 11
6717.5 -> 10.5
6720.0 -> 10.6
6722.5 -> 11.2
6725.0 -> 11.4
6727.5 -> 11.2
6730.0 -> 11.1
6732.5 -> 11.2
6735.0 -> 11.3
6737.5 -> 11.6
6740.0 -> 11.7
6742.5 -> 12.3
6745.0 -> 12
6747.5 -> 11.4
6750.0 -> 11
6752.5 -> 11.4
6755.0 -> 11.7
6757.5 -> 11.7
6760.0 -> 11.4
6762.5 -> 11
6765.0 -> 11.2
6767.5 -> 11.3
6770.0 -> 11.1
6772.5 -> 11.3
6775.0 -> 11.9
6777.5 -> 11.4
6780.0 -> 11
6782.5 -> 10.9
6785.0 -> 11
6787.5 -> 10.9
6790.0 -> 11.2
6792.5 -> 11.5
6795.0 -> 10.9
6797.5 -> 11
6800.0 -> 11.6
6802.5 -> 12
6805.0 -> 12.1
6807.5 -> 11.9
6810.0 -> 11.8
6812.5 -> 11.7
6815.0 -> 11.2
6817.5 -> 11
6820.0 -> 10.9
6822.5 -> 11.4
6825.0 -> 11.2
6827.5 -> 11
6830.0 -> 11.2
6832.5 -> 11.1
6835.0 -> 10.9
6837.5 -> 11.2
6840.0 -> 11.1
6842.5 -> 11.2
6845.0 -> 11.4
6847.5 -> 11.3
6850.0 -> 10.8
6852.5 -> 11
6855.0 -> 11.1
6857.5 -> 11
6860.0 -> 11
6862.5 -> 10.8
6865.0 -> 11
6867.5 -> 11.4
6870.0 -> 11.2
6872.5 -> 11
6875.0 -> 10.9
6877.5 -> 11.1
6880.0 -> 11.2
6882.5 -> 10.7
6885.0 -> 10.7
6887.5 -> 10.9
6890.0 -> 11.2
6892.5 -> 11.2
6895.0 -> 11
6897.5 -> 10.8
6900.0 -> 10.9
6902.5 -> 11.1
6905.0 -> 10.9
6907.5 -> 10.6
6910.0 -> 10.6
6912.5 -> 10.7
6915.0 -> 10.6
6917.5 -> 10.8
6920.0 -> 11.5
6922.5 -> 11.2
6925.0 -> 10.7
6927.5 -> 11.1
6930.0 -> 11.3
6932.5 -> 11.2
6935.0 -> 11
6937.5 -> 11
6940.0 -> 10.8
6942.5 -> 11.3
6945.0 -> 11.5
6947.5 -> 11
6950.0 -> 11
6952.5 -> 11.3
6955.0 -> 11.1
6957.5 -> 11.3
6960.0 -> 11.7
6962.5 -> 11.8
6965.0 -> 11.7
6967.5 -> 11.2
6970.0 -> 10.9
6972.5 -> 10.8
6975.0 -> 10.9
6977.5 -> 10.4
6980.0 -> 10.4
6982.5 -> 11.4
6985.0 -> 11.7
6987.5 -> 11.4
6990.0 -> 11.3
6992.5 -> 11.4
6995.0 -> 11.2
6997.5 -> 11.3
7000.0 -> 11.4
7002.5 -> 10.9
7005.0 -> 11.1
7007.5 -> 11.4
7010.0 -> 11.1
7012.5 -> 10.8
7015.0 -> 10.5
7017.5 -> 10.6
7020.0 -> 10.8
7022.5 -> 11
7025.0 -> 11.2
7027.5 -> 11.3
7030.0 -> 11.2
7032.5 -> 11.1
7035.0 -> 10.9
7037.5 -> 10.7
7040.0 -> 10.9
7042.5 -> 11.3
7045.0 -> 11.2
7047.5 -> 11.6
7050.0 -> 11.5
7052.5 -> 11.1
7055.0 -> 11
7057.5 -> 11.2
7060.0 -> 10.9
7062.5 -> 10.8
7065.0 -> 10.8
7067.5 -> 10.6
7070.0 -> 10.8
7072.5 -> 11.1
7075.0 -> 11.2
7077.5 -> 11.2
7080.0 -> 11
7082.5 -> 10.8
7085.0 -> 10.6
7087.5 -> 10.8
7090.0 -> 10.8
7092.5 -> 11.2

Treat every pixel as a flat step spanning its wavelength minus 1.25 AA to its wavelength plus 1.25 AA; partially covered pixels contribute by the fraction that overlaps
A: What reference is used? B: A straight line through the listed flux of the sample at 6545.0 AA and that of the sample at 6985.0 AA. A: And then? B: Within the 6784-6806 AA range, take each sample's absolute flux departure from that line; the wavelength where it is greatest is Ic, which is 6805.0 AA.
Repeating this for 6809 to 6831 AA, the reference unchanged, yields 6820.0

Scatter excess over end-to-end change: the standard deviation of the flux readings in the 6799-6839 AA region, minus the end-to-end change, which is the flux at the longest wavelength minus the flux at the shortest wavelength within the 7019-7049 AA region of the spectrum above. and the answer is -0.4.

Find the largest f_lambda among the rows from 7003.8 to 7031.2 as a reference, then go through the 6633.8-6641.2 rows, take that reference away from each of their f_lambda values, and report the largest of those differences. 0.3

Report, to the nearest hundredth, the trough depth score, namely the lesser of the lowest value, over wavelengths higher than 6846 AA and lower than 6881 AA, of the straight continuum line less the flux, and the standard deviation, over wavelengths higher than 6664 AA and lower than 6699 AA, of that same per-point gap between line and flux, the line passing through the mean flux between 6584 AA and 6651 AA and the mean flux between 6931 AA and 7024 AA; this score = -0.15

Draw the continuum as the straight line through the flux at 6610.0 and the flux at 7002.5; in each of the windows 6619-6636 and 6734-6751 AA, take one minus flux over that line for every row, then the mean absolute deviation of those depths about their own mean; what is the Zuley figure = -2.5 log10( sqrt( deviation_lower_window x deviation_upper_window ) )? 3.8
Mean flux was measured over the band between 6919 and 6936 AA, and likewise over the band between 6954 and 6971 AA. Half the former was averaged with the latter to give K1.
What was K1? 8.48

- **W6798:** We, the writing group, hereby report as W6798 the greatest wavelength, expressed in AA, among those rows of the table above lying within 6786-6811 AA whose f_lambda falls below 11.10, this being 6797.5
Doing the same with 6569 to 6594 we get 6592.5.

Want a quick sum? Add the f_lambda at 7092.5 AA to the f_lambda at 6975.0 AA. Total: 22.1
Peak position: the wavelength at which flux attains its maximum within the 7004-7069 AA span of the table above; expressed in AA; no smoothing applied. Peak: 7047.5 AA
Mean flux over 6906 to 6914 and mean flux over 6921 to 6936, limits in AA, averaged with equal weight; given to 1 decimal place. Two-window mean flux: 10.9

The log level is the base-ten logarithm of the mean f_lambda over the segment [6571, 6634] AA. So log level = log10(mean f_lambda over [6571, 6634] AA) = 1.07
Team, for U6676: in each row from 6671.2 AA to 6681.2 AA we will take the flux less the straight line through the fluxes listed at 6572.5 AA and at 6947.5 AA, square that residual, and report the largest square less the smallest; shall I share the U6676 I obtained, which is 0.10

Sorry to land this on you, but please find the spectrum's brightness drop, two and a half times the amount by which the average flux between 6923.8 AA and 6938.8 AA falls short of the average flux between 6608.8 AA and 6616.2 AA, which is 1.1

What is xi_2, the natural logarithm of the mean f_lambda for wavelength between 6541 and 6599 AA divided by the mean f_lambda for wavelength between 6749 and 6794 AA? 0.01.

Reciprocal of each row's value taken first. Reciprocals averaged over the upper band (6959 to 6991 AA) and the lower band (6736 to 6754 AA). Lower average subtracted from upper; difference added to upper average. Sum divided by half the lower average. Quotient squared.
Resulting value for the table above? 4.65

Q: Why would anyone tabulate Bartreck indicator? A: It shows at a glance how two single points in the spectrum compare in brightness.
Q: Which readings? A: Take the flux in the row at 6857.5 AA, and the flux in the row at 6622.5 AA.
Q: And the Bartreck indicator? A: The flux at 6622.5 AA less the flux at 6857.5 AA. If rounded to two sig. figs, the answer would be 1.1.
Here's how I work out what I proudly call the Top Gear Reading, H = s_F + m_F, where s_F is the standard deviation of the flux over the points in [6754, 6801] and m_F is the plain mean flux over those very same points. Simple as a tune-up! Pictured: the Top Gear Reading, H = 11.6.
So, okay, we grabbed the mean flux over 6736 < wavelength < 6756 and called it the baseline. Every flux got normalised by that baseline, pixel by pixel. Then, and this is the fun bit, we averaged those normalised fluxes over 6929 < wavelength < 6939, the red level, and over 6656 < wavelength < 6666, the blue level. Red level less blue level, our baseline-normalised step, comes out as -0.07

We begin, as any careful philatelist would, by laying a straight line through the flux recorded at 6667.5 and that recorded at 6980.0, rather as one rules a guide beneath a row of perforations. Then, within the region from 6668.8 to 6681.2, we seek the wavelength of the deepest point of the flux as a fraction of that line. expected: 6675.0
